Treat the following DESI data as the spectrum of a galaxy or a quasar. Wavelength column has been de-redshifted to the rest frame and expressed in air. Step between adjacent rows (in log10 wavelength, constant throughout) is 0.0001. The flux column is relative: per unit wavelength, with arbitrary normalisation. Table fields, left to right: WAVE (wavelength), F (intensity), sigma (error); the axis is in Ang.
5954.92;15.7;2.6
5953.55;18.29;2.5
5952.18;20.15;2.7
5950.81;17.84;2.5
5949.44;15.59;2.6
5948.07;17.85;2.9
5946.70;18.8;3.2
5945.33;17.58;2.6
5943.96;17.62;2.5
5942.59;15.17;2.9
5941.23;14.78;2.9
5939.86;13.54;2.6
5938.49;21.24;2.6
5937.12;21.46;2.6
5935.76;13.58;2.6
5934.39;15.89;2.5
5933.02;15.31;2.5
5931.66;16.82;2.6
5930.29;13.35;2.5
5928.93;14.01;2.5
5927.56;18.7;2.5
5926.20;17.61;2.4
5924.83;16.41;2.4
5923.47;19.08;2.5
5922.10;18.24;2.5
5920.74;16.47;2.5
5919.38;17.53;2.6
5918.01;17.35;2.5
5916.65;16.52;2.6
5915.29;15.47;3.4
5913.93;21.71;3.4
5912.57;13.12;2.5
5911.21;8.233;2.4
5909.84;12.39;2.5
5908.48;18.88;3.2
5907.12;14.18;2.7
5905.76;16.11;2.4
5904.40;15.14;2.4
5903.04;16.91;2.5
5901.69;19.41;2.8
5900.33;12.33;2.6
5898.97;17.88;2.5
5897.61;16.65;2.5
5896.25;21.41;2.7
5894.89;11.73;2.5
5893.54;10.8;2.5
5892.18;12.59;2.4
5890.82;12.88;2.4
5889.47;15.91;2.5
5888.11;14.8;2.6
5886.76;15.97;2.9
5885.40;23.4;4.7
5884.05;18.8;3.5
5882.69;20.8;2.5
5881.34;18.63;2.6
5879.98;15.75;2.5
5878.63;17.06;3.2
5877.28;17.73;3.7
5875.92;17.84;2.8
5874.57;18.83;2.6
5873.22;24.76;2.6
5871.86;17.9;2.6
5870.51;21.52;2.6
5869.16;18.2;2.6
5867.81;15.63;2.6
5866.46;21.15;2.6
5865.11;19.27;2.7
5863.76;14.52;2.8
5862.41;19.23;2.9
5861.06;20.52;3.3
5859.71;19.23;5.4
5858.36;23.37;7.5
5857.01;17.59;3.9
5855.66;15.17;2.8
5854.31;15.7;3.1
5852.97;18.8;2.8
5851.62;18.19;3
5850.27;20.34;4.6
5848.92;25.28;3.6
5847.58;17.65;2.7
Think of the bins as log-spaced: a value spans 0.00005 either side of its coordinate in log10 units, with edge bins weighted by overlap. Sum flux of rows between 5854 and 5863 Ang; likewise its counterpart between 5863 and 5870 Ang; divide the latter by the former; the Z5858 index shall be 0.68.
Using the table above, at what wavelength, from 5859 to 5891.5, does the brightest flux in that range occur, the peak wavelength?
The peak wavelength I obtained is 5873.22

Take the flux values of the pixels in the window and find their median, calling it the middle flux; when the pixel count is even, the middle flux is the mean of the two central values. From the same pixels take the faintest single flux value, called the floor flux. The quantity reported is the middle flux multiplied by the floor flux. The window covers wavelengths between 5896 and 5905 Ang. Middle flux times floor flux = 209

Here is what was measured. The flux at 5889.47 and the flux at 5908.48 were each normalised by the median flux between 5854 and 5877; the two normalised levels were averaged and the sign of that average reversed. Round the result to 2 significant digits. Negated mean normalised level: -0.92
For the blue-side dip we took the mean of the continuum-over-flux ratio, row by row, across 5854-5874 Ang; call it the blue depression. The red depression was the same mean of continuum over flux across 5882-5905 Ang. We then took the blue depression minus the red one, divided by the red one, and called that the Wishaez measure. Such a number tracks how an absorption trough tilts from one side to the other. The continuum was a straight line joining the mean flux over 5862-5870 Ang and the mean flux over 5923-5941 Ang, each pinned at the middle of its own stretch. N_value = -0.13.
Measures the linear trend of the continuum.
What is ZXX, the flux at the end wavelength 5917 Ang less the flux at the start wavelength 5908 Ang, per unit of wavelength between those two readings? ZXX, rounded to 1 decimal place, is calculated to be -0.3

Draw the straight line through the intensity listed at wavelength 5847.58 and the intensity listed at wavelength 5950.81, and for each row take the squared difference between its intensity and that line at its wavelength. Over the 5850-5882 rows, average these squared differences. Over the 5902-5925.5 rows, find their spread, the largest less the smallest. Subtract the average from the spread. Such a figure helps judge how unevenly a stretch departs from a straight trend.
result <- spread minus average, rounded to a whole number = 84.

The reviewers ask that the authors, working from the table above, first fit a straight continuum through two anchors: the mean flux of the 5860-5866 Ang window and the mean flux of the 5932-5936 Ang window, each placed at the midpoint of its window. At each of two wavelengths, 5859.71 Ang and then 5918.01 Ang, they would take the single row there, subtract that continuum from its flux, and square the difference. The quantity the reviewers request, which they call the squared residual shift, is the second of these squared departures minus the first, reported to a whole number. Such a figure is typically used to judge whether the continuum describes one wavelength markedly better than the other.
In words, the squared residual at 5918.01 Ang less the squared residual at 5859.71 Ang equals 2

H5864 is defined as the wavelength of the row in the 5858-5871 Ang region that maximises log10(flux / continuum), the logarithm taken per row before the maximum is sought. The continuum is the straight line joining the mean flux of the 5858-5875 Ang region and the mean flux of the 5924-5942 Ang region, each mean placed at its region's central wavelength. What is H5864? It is 5858.36 Ang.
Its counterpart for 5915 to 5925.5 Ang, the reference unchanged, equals 5923.47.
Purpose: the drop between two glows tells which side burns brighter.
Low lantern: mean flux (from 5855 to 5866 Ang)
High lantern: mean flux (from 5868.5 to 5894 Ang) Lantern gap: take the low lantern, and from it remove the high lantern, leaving 1.0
